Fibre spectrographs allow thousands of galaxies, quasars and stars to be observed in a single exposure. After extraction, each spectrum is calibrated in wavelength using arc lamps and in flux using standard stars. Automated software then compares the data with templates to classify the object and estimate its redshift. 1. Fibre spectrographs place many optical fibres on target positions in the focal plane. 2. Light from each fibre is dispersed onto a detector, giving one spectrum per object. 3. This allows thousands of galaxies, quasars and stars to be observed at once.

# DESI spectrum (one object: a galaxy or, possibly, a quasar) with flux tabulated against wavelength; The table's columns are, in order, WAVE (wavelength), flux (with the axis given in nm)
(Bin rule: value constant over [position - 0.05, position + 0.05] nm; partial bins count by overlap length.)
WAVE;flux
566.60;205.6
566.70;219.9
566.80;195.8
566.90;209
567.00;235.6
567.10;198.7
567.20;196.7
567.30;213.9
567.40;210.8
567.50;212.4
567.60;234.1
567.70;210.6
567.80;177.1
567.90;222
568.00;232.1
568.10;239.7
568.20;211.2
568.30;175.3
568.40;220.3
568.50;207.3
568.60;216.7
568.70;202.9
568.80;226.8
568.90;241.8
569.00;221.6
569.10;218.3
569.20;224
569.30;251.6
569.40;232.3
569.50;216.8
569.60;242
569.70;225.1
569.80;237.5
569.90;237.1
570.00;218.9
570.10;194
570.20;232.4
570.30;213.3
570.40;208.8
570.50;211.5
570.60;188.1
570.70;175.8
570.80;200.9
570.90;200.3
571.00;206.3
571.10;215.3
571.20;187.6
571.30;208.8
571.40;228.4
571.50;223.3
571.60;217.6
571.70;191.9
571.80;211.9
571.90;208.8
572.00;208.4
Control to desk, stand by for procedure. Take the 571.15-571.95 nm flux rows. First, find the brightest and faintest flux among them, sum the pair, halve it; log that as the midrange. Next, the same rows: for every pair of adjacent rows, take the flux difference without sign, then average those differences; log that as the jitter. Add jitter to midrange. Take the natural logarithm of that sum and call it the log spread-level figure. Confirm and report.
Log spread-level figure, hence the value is 5.40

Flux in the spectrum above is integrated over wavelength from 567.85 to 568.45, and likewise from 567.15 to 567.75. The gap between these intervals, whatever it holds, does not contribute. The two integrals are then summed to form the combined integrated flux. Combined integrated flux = 258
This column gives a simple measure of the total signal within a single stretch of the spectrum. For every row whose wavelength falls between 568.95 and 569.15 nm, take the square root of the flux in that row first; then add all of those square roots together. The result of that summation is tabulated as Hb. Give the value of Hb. 30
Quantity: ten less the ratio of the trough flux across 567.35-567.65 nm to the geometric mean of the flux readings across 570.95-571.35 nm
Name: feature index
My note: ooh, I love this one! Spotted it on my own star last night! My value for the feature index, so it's 8.97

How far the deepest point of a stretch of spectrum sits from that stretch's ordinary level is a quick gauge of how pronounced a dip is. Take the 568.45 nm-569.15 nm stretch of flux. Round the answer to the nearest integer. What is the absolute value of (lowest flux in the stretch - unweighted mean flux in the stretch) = 16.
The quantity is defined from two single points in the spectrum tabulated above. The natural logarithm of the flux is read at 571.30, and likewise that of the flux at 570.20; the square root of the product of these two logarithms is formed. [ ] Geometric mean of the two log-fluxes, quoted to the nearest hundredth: 5.39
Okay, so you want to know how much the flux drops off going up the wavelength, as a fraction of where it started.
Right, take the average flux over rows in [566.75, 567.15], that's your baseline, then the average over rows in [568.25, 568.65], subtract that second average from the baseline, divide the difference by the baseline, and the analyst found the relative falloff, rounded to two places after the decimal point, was 0.02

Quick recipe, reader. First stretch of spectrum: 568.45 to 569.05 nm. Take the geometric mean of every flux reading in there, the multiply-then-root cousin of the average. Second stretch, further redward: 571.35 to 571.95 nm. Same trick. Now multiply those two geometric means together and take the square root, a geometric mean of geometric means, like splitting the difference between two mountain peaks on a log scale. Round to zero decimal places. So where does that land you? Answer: 216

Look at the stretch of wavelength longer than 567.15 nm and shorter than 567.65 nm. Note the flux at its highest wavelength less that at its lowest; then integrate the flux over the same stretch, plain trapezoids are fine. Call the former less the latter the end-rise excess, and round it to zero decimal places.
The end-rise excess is -69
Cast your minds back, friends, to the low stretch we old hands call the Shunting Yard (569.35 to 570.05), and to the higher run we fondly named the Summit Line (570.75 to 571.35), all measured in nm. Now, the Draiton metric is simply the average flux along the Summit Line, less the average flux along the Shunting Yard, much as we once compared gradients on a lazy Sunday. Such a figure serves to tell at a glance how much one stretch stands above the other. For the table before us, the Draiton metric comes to -27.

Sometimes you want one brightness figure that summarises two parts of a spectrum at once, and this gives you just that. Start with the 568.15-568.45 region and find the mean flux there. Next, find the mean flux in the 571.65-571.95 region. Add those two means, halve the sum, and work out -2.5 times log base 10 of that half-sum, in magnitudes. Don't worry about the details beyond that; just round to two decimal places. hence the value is -5.77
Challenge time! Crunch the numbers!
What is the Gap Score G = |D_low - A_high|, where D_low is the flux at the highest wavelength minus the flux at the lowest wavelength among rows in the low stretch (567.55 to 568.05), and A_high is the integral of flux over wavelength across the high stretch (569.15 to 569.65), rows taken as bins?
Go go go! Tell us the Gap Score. 119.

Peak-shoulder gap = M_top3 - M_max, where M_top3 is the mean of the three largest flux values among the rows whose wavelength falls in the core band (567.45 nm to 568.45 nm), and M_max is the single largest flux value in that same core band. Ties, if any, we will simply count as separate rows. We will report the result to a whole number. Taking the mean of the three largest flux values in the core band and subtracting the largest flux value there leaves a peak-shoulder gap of -4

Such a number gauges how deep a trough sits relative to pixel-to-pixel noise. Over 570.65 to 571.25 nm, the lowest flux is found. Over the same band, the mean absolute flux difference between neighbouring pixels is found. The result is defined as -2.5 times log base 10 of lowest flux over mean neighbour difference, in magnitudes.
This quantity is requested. -2.77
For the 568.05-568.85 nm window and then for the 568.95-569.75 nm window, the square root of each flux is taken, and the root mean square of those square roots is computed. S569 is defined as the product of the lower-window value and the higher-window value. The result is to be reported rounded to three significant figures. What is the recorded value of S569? 221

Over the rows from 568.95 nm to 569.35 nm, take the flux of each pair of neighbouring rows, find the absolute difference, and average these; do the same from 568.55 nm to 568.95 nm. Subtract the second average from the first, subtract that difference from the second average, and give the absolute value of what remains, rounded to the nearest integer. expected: 23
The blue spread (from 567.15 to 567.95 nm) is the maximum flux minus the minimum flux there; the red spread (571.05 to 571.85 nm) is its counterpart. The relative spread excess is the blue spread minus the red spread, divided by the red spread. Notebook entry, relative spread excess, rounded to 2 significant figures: 0.40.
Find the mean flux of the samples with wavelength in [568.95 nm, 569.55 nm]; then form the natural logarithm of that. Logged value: 5.43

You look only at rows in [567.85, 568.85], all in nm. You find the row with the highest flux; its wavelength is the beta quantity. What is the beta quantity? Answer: 568.10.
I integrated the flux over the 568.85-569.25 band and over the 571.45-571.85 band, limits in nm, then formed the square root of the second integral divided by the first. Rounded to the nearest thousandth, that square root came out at 0.966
